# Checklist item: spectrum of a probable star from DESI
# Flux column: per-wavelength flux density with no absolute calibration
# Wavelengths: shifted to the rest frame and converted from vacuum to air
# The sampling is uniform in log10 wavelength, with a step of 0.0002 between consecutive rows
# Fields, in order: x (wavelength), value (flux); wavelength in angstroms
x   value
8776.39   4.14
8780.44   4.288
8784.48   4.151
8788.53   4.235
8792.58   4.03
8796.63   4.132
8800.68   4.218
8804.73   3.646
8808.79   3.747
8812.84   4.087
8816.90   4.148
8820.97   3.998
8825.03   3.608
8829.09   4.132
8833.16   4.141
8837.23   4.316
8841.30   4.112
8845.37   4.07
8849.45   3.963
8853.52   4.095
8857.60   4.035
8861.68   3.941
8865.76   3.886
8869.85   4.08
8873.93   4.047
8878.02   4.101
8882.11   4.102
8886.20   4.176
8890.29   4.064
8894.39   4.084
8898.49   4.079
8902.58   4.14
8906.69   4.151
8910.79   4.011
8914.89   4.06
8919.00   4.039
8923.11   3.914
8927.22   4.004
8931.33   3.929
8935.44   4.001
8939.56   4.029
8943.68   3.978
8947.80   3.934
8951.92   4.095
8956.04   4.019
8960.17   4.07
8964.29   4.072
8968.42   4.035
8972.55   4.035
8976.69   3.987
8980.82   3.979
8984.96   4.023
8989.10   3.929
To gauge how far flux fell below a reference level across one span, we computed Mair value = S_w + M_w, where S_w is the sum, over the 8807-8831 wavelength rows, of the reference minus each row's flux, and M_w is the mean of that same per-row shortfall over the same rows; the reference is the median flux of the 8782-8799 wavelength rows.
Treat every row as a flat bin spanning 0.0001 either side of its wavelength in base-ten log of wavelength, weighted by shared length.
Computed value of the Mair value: 1.3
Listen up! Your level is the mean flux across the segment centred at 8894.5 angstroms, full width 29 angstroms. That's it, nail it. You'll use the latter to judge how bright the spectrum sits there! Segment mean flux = 4.11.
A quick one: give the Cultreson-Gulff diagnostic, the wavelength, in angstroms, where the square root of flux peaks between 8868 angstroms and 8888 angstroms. 8886.20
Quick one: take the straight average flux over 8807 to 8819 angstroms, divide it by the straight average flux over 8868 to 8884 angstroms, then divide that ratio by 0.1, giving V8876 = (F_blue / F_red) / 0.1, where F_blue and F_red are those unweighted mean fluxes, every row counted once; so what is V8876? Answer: 9.8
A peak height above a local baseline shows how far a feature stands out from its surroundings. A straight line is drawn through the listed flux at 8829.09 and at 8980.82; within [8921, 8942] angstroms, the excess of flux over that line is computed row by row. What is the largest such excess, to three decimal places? 0.008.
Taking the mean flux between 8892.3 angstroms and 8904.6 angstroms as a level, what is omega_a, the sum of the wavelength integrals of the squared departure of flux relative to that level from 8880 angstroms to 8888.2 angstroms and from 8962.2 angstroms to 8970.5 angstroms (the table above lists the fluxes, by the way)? 0.044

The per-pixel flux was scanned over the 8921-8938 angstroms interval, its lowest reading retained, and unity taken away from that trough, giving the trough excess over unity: 2.91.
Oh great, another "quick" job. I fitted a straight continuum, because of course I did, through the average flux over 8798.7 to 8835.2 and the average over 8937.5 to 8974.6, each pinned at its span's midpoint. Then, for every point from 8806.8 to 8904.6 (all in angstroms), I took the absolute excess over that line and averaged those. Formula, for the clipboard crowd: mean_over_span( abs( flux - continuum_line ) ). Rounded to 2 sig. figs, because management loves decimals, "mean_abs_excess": 0.12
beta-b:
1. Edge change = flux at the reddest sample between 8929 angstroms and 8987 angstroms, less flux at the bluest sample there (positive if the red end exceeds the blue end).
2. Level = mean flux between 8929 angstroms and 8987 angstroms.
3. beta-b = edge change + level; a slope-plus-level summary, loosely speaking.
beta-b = 4.11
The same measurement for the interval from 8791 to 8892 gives 4.07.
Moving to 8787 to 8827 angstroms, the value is 3.36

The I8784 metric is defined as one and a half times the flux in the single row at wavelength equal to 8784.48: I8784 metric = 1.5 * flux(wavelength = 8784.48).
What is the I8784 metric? 6.23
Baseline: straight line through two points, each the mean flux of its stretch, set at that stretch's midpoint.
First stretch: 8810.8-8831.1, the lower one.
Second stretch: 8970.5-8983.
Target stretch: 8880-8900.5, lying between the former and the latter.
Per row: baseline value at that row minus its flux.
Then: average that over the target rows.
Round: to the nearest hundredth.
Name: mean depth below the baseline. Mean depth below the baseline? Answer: -0.10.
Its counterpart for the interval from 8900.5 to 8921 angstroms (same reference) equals -0.08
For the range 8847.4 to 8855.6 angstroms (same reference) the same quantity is -0.03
